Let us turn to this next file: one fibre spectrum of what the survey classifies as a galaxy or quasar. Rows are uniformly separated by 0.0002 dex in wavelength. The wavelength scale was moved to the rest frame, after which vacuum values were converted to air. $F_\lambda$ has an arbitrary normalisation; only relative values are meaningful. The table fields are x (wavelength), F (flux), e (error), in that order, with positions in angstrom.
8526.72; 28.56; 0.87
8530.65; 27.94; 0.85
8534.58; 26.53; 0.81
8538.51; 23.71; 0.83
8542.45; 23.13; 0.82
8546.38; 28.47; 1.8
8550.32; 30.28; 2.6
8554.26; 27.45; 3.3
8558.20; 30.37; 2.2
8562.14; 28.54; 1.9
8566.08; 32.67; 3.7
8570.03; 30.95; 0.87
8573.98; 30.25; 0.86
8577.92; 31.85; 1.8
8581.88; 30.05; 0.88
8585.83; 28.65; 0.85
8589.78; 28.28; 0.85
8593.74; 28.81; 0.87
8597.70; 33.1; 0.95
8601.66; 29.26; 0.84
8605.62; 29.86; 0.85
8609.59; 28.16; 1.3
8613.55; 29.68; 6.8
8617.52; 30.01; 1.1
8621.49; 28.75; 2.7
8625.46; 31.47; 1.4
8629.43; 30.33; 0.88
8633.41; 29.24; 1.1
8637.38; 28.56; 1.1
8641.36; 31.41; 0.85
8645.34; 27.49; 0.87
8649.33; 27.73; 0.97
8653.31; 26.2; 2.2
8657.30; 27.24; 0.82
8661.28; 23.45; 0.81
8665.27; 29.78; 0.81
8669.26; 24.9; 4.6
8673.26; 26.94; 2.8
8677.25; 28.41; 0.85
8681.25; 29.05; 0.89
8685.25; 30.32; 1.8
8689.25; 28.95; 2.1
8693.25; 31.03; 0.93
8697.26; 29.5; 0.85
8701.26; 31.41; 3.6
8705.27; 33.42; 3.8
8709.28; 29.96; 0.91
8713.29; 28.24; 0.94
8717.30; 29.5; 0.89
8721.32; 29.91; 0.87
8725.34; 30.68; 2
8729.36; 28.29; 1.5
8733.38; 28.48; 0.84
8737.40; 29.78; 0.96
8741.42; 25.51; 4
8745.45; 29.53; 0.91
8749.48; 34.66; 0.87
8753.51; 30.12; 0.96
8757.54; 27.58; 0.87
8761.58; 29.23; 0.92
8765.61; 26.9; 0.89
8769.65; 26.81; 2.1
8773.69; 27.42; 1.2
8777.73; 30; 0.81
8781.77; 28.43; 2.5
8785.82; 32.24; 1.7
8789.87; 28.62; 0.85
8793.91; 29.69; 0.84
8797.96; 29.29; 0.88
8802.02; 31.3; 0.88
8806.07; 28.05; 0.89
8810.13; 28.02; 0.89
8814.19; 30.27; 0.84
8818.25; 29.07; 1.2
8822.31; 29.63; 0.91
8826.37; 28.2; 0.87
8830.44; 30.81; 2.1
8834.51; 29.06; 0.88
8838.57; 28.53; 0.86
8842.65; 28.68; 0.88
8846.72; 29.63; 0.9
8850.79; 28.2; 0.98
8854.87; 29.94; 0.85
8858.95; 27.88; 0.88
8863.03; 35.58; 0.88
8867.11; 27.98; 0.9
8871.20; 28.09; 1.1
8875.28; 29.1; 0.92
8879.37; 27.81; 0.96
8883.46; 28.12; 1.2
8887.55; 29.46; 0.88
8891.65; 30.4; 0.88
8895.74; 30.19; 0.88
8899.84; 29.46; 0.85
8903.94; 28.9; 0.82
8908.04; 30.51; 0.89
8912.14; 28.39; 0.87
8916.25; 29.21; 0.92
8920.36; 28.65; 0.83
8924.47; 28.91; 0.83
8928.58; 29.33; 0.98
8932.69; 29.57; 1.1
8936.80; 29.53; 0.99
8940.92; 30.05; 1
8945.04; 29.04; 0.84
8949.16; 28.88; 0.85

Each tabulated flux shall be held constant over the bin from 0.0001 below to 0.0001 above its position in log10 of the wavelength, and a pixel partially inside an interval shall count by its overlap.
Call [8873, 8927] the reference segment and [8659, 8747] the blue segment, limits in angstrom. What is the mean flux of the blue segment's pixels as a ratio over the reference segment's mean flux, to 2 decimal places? 0.99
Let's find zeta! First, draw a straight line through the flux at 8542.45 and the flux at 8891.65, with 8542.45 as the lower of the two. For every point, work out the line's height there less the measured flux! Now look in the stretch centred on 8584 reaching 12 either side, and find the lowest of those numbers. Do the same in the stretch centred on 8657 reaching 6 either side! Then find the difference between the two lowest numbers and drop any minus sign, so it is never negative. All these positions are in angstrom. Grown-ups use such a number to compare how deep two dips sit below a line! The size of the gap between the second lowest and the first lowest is 6.3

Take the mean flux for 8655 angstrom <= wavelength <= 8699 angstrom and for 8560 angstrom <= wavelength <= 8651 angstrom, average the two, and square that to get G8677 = 839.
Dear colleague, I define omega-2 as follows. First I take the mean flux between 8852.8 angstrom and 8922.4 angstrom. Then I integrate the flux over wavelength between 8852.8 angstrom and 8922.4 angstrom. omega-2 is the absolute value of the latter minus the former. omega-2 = 2016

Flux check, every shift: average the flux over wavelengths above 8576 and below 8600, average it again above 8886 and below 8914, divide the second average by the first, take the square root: 0.99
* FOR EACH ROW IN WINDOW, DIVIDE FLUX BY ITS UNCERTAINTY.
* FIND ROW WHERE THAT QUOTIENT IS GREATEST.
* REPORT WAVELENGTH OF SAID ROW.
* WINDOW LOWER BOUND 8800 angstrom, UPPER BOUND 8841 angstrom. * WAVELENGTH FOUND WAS 8814.19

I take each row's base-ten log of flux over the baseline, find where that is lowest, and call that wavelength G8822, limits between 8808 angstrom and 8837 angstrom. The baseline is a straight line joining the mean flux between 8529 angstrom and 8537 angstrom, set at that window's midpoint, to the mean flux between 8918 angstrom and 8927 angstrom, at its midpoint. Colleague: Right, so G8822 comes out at 8810.13 angstrom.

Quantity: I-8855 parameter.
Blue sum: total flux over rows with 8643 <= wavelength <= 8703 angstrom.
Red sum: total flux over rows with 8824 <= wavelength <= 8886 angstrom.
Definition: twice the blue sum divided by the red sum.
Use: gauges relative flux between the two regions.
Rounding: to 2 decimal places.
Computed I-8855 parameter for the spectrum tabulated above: 1.93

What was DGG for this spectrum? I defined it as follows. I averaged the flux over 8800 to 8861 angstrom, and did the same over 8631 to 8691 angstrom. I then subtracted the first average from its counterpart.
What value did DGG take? -1.2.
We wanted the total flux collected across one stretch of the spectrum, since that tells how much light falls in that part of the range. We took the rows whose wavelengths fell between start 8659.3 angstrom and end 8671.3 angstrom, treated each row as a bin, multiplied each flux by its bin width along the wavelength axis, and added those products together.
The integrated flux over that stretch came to 312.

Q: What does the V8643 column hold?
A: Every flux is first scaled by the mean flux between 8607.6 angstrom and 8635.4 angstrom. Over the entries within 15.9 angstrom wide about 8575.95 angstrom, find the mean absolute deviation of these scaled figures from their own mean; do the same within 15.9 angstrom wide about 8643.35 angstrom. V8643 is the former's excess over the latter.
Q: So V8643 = -0.023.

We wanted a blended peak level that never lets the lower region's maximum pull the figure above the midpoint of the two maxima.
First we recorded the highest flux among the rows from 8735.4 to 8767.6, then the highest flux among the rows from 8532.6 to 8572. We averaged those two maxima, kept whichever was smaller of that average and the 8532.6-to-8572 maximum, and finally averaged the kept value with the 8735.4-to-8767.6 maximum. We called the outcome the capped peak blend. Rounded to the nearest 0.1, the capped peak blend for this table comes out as 33.7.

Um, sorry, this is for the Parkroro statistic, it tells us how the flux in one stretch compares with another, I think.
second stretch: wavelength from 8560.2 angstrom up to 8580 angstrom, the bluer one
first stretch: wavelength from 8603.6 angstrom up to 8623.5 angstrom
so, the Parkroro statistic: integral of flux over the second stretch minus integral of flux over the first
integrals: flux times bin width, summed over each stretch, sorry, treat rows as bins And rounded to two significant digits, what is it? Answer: 28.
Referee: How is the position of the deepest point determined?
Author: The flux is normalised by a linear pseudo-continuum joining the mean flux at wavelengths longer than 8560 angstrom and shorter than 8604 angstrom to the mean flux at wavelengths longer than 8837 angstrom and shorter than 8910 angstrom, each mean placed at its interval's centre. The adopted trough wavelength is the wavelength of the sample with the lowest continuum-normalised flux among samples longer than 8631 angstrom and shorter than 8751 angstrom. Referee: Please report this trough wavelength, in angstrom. 8661.28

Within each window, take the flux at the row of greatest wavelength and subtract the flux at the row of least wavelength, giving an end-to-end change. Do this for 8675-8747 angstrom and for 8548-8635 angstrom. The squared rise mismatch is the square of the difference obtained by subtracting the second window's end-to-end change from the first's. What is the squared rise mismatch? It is 5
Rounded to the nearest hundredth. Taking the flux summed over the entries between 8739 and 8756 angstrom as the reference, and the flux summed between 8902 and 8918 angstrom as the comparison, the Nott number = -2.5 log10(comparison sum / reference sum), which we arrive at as 0.03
